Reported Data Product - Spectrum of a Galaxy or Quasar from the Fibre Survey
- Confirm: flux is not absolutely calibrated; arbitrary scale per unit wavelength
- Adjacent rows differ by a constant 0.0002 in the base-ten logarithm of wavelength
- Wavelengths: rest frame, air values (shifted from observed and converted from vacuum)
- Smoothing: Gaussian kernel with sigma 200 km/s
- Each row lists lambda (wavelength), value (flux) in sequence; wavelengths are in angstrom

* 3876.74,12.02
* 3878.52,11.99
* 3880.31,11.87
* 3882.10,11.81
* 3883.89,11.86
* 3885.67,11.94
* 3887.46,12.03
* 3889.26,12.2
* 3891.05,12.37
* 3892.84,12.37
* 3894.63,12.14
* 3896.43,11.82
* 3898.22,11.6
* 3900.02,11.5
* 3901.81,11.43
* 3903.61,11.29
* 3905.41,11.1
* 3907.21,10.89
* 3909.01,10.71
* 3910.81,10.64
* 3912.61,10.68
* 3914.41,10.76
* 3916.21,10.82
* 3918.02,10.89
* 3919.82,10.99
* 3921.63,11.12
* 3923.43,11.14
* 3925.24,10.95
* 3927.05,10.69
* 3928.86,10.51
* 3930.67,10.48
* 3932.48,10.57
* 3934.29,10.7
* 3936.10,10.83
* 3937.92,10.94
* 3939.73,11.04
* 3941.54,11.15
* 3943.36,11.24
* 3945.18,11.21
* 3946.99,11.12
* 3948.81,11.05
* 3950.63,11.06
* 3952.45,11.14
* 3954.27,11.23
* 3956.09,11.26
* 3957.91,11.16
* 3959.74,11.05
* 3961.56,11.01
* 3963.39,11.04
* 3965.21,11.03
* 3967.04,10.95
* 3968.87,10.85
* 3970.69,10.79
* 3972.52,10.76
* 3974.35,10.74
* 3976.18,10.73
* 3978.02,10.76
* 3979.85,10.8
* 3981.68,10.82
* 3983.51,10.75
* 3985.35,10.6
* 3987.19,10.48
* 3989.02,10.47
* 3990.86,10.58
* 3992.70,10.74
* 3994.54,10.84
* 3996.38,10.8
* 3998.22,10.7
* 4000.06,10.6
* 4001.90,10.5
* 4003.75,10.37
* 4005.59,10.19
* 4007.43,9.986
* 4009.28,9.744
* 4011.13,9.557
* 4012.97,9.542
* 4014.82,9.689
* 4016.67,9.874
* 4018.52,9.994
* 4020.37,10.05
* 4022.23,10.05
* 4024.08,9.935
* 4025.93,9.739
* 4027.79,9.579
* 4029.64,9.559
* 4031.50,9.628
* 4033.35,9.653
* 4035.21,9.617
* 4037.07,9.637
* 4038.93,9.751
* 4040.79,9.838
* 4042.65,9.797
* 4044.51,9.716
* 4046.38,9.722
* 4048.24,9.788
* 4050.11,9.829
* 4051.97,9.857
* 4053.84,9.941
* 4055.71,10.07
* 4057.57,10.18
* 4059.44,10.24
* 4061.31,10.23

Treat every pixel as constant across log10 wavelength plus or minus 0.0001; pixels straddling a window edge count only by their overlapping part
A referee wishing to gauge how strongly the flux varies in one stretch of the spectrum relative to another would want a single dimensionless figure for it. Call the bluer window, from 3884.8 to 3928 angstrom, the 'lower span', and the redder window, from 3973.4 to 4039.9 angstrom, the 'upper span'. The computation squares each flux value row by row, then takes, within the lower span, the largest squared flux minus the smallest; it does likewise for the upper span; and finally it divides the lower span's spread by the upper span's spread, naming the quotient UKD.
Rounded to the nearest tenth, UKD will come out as 1.5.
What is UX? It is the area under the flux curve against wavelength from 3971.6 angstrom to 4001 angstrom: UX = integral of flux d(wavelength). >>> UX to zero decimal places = 314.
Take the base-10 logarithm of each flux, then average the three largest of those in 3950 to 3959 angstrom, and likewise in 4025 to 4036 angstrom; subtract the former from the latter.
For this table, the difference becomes -0.064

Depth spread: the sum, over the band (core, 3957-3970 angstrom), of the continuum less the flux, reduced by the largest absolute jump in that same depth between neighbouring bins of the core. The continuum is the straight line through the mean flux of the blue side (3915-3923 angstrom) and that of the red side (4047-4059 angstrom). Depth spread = -2.8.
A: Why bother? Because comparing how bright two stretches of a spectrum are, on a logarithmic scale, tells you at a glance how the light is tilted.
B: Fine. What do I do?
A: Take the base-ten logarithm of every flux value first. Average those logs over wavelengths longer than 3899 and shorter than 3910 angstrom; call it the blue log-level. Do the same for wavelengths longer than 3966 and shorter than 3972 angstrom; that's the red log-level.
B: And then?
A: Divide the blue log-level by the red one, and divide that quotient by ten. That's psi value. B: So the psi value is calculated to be 0.1011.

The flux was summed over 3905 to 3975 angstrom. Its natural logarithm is 6.1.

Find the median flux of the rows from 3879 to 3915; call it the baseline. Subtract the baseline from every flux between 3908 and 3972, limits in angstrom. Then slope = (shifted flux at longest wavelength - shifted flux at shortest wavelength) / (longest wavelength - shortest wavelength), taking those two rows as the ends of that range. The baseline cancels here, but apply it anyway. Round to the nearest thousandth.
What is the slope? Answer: 0.001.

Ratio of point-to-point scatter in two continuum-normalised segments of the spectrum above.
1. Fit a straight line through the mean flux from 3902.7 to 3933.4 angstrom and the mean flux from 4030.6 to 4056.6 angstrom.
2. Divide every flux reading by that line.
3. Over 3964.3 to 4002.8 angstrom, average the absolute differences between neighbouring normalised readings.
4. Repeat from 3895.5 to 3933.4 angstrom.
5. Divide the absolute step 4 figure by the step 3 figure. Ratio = 1.66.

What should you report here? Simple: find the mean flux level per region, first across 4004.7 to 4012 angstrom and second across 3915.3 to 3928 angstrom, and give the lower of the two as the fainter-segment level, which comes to 9.9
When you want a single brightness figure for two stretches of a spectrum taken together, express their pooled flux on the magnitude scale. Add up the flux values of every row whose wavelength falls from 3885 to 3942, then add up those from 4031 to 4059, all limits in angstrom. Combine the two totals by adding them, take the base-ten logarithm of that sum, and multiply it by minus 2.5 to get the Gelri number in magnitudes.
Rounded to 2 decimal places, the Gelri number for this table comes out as -6.76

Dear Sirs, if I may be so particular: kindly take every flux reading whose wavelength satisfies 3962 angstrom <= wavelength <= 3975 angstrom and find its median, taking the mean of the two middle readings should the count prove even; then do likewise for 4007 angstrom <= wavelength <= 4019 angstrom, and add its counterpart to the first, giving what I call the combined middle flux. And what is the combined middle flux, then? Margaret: 20.6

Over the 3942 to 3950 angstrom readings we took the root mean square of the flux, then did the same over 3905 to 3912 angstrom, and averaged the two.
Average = 11.0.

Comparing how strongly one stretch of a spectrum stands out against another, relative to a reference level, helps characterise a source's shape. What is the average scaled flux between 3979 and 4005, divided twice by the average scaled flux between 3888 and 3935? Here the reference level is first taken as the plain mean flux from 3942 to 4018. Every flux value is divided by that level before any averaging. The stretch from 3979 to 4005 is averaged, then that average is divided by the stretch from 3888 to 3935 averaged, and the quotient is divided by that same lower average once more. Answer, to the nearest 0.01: 0.91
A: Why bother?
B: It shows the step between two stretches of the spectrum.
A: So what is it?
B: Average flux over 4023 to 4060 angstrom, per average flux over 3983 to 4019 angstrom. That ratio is 0.952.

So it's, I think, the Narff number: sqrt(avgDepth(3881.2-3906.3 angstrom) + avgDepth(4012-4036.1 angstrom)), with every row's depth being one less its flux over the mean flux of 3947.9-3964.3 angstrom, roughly 0.24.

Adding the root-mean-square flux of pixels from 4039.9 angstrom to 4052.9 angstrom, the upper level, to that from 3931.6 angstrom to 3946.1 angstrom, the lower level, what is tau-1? 20.8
